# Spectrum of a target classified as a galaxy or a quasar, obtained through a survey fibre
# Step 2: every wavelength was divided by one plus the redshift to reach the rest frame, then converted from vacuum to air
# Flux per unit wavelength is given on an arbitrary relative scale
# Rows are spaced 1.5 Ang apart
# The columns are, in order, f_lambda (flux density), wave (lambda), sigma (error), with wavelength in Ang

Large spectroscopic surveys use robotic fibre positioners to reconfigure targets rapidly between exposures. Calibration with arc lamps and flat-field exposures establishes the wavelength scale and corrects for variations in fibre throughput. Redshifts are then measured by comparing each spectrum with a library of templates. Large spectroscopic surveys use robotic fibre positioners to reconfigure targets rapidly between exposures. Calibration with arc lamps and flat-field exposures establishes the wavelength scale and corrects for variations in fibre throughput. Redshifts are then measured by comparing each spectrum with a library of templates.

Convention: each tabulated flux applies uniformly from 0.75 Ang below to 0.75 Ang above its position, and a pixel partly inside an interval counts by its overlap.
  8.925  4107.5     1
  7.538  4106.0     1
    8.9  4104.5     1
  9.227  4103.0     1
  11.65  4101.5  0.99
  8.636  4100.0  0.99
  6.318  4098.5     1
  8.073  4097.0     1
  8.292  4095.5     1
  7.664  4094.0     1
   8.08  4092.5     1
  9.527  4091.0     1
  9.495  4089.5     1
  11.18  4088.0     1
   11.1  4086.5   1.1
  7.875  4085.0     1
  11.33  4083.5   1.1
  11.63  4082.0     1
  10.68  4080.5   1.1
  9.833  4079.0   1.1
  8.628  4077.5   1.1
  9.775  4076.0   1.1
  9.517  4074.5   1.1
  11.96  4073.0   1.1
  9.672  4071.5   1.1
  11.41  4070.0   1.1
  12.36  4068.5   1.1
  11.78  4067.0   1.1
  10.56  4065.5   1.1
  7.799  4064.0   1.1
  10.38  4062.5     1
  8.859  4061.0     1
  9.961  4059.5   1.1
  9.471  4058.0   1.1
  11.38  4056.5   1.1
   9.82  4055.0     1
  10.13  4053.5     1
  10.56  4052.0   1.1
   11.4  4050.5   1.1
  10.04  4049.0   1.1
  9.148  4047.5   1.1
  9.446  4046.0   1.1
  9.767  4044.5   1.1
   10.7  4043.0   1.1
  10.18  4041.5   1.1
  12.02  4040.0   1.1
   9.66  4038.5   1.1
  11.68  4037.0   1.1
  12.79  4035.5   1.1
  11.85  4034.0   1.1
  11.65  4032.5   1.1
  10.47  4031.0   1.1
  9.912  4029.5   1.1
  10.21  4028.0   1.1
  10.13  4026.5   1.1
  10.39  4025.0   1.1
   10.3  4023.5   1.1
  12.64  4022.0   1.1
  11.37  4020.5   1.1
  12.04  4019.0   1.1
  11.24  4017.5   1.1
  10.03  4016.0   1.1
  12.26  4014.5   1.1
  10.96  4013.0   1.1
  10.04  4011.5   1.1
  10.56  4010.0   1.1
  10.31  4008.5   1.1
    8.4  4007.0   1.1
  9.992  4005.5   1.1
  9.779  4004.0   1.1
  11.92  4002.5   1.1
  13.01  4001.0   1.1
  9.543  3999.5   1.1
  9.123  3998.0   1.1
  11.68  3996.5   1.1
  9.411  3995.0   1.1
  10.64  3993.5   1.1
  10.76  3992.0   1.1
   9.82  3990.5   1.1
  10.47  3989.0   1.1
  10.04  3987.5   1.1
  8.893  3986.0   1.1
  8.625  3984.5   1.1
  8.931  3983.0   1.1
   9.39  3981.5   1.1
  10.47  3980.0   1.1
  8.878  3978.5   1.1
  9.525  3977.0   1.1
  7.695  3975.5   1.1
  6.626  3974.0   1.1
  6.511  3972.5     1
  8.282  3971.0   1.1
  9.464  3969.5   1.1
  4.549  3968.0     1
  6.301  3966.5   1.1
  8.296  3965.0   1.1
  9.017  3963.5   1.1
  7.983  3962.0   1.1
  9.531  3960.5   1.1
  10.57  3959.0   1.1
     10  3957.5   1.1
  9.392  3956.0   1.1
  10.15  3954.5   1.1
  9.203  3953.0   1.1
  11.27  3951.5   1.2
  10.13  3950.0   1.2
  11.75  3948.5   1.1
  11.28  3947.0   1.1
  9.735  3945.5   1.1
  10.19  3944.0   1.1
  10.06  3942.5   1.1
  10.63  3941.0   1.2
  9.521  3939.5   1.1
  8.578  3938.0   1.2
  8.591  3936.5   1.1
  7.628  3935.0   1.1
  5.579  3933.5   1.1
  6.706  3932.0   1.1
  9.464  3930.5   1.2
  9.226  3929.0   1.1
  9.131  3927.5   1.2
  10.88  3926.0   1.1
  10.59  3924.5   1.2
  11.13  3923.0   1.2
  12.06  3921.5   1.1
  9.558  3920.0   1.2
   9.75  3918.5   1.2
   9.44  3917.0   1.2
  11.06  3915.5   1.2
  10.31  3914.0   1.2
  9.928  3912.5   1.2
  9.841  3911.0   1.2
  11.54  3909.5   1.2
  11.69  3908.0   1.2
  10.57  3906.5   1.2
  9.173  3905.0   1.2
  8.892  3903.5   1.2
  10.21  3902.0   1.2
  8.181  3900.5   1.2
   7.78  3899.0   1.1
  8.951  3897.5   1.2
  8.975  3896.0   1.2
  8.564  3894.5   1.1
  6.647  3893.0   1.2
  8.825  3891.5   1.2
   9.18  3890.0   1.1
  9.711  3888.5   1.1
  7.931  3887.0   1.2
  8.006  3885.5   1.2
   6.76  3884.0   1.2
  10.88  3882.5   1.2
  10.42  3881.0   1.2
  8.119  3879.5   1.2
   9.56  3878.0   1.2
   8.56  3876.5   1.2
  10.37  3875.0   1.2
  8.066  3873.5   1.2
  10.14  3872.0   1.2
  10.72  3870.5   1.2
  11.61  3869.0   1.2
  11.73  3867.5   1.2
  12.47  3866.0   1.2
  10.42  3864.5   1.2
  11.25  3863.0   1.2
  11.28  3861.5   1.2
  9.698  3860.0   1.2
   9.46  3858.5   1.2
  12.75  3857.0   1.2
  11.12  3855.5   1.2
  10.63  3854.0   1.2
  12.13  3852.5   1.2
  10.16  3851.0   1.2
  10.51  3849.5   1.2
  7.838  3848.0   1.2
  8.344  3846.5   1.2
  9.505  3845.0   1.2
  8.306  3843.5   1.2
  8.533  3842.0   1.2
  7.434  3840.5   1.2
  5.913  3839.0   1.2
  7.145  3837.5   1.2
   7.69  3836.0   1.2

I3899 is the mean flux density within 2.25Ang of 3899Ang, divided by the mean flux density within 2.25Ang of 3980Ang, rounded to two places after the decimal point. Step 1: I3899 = 0.87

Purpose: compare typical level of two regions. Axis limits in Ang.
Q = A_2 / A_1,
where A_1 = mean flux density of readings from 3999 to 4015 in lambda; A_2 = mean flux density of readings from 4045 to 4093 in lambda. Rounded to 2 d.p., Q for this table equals 0.96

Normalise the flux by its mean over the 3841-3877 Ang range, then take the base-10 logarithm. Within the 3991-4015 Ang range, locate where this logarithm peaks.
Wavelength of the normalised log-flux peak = 4001.0 Ang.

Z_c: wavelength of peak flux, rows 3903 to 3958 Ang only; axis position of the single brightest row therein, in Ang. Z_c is 3921.5 Ang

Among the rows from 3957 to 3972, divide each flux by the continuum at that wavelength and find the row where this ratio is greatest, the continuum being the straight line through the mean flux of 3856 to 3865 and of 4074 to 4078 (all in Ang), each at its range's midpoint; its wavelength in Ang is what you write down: 3959.0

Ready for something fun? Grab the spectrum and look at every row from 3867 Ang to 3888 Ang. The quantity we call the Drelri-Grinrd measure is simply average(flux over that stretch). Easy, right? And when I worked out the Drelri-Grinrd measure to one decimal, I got 9.5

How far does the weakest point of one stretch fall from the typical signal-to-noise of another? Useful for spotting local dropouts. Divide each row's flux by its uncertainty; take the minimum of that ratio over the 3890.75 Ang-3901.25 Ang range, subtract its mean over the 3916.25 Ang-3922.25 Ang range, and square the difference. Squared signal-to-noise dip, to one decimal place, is 10.2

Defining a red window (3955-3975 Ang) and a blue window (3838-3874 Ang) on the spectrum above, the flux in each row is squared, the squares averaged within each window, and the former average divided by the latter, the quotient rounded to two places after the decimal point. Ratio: 0.68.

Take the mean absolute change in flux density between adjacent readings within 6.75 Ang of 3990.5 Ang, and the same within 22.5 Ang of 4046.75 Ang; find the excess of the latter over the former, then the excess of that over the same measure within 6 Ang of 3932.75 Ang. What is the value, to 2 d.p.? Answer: -0.87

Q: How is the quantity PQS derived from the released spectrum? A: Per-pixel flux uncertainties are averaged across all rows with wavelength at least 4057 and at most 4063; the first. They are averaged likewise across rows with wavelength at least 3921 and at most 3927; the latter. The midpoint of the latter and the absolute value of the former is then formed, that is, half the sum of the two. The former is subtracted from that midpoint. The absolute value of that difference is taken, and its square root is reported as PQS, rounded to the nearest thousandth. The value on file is 0.224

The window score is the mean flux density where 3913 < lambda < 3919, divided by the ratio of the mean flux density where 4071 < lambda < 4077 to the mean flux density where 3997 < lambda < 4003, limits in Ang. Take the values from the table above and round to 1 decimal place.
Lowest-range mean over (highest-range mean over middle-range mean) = 10.8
